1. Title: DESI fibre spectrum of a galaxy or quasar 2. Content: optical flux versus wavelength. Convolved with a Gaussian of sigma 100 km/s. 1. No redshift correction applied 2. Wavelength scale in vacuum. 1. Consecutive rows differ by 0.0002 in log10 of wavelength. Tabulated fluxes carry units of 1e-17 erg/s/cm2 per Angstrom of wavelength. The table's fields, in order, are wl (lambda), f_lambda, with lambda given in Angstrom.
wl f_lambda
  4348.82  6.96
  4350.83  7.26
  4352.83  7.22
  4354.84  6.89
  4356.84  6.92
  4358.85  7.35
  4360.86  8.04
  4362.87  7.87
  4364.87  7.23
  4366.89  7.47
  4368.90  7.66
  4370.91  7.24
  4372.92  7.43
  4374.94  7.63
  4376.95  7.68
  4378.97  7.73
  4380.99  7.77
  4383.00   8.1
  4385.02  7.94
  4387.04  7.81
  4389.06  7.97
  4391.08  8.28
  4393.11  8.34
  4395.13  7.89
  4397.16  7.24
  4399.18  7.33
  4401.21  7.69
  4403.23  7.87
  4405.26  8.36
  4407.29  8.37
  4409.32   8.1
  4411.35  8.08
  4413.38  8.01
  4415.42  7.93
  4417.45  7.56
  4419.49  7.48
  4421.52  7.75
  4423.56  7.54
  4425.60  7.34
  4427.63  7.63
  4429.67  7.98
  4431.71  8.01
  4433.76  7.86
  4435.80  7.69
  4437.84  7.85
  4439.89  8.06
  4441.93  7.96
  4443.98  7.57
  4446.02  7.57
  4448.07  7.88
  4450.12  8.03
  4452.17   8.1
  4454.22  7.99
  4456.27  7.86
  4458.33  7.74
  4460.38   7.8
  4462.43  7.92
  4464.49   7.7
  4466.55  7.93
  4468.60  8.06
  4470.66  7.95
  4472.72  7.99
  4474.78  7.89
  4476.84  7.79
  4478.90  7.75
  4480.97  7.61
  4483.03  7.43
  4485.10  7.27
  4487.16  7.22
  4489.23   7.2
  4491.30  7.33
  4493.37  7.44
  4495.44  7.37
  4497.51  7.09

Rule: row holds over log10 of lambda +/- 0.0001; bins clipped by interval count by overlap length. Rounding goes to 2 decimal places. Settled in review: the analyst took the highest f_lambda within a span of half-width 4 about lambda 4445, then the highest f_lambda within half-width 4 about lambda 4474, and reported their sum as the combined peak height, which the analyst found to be 15.95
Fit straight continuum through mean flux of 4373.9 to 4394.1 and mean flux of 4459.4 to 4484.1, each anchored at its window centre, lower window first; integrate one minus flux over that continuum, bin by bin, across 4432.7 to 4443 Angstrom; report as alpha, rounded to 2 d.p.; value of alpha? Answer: -0.03 Angstrom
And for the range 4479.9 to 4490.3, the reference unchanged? 0.60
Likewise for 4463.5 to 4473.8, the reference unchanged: -0.14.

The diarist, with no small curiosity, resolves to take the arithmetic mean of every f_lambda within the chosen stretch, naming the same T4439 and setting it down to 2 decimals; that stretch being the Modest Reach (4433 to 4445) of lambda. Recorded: 7.83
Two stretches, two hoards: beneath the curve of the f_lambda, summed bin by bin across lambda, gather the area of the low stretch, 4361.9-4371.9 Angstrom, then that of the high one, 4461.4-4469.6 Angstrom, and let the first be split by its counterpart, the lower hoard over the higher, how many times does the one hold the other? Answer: 1.16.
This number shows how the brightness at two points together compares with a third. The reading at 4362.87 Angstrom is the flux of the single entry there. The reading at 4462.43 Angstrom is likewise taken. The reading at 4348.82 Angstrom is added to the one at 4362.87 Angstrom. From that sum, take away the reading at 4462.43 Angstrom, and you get 6.9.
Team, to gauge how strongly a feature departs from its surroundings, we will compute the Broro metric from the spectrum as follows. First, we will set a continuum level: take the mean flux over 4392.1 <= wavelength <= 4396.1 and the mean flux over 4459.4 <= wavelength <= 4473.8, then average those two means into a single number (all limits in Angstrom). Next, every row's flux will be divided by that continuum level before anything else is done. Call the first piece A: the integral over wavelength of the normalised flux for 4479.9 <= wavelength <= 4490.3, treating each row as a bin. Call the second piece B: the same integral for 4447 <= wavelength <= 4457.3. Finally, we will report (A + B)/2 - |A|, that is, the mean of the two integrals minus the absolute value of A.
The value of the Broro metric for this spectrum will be 0.4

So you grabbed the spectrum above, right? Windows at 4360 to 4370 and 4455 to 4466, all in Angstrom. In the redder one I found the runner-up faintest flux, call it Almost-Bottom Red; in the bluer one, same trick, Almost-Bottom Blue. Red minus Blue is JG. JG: 0.3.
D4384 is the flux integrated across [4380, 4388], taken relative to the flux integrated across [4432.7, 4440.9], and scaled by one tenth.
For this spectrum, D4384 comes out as 0.10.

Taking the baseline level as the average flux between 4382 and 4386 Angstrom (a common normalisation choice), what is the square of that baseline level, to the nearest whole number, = 64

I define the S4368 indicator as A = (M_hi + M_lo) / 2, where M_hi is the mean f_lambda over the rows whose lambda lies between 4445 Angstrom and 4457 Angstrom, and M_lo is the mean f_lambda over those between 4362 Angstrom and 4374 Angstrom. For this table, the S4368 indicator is 7.69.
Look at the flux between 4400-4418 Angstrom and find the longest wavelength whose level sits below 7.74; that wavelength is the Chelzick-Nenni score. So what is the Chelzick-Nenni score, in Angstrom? 4417.45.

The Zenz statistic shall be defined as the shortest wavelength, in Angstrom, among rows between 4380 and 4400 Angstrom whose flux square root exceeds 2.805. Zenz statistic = 4383.00 Angstrom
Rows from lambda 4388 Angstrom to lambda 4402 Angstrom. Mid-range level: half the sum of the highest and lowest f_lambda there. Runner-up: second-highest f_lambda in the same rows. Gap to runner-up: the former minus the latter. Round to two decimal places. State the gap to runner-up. -0.49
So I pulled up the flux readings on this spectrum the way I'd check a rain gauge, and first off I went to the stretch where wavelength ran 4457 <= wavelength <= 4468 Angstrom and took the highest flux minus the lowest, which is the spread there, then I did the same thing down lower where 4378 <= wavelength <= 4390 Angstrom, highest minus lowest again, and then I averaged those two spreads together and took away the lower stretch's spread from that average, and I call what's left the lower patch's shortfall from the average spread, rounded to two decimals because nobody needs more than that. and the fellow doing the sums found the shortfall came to -0.07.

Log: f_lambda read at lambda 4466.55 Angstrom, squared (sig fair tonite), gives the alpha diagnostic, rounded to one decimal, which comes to 62.9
